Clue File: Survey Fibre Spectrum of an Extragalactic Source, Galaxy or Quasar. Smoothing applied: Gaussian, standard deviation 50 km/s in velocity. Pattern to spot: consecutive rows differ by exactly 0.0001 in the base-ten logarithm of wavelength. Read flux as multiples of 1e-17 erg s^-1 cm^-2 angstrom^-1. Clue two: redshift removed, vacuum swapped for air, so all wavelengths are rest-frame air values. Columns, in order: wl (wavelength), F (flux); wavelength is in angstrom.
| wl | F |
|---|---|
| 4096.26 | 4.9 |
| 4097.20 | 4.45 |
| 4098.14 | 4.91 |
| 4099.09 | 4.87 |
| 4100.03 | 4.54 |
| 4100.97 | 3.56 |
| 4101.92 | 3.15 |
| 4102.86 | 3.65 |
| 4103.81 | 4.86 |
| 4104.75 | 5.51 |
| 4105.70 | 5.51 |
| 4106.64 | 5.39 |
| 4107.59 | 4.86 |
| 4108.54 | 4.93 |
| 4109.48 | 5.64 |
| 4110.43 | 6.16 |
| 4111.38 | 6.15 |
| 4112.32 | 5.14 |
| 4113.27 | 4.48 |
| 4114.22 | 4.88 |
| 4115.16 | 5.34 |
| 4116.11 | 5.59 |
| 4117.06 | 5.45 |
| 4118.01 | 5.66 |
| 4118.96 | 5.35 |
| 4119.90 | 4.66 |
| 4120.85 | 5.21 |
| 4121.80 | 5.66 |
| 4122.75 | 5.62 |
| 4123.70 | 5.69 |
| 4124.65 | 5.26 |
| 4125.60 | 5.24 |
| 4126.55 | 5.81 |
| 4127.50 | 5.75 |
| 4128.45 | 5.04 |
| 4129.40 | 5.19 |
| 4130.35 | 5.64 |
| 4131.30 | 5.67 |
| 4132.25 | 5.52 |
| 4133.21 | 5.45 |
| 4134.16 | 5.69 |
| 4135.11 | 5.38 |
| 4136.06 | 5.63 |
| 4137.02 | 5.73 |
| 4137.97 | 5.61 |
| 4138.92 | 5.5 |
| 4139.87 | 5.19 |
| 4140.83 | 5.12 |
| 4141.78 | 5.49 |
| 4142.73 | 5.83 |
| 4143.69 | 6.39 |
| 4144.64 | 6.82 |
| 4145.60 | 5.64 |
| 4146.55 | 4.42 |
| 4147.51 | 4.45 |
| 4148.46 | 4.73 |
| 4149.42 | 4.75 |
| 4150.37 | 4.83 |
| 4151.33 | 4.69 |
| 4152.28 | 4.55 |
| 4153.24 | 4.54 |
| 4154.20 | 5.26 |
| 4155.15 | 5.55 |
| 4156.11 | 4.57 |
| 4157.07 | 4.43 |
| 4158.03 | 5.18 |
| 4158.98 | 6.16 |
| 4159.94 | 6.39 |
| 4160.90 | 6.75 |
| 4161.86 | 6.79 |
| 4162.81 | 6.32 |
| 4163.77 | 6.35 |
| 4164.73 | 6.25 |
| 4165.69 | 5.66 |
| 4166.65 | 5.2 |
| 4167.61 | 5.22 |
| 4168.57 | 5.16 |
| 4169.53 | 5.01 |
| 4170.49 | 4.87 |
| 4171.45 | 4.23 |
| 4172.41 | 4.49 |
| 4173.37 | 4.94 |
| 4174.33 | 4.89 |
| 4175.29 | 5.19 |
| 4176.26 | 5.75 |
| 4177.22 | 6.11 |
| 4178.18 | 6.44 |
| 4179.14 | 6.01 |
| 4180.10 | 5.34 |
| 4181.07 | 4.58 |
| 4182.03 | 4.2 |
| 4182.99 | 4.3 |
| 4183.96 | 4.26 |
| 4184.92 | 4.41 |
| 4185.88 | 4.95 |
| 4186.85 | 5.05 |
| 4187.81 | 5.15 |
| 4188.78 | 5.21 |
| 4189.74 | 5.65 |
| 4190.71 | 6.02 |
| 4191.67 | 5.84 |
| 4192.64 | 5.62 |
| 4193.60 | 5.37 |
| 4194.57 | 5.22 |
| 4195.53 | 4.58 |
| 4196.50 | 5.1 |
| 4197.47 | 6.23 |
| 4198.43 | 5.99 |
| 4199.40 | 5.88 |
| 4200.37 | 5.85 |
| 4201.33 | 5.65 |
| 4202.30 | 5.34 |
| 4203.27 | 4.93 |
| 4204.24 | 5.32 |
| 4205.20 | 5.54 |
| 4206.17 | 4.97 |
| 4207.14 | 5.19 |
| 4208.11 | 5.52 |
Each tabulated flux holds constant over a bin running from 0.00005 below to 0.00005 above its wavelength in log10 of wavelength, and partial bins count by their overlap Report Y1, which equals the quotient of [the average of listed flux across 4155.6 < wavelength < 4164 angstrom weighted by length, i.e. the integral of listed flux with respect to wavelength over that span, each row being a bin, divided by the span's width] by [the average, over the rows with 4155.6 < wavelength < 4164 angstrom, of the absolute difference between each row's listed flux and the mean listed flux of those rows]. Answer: 8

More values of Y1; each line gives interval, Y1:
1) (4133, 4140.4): 39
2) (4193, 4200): 12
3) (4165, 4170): 32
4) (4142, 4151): 7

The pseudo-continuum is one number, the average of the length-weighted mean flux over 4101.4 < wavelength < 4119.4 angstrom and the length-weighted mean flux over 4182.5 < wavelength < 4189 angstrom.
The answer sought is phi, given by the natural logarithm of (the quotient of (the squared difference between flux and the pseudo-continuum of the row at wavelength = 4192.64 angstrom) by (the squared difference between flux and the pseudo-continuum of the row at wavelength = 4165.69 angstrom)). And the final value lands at 0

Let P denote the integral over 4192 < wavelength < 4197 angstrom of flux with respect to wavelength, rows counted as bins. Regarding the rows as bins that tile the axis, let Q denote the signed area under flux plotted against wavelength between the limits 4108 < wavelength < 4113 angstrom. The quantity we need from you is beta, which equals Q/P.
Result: 1.07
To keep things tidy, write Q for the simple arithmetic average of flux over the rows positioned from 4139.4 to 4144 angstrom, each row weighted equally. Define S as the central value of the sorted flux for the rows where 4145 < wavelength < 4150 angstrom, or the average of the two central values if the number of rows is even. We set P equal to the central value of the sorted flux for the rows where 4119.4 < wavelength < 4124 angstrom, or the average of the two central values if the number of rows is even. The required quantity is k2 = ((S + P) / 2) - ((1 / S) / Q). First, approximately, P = 5.6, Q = 5.60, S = 4.7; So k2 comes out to 5.14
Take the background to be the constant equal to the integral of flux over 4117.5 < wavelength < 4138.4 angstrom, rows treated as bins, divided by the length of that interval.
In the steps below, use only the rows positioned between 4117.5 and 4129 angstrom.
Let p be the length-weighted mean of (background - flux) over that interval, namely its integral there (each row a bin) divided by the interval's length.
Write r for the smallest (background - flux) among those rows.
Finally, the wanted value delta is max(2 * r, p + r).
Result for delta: -0.27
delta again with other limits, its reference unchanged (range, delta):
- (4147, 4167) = -1.24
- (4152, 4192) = -1.16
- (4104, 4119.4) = -0.58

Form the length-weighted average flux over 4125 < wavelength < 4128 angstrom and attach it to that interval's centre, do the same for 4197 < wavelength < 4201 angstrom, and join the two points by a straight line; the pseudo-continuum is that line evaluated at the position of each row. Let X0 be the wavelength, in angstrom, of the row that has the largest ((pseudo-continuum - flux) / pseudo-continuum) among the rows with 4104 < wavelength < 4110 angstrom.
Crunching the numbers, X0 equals 4107.59 angstrom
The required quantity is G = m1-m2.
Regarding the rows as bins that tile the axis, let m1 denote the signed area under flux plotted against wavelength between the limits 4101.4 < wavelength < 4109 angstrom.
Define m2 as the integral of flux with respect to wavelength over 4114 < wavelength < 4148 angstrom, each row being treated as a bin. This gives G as -150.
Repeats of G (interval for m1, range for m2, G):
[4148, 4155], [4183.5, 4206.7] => -90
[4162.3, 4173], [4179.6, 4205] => -76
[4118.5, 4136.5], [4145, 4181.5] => -96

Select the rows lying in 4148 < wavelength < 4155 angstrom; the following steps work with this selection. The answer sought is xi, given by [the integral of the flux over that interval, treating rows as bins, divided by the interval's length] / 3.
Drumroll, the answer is 1.60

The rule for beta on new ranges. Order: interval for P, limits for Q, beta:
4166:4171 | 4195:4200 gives 1.09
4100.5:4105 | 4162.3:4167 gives 1.53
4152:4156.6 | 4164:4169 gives 1.23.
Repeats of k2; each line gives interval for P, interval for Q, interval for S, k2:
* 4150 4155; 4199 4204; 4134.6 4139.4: 5.12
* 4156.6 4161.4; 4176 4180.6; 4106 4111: 5.74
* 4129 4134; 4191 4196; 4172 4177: 5.19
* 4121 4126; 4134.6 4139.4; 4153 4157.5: 5.06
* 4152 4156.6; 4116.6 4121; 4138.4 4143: 5.00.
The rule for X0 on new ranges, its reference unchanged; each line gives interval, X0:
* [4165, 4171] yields 4170.49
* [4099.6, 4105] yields 4101.92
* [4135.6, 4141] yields 4140.83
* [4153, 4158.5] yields 4157.07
